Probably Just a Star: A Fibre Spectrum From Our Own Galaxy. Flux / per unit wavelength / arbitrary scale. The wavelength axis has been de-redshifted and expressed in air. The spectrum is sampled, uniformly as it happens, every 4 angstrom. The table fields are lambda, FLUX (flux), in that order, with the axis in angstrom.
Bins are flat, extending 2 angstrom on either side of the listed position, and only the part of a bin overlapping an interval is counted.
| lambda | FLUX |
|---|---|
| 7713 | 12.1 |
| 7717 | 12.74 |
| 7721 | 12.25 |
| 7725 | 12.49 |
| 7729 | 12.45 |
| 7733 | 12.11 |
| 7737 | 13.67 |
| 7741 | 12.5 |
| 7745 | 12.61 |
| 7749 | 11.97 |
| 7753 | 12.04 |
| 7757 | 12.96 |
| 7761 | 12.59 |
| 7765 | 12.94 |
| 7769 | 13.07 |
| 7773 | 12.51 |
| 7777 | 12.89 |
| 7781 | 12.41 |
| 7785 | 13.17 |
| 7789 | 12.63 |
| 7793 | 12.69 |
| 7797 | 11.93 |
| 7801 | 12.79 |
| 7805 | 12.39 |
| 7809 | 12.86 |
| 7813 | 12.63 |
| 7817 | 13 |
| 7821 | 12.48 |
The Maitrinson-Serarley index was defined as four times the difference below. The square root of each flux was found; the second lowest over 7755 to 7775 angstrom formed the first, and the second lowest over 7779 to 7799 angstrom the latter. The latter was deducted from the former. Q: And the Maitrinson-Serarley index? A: 0.10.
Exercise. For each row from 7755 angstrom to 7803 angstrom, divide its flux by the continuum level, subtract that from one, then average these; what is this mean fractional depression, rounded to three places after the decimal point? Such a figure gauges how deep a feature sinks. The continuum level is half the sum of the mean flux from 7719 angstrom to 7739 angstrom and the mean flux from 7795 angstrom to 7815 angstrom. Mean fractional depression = -0.013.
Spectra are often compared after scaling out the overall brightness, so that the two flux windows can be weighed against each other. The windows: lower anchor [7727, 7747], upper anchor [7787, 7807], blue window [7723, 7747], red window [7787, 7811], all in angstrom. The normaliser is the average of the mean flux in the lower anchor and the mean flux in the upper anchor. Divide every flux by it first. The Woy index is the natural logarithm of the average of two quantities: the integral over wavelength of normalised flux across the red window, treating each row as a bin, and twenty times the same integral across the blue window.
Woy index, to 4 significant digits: 5.534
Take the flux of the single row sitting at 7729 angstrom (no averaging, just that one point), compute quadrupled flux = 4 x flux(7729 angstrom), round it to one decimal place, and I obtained 49.8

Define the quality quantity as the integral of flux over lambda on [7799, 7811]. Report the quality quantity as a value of 152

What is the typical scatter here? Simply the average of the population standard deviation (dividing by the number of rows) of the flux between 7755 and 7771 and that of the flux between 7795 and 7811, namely 0.28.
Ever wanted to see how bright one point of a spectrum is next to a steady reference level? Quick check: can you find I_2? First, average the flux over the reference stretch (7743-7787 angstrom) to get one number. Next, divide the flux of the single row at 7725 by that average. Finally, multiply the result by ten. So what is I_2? 9.9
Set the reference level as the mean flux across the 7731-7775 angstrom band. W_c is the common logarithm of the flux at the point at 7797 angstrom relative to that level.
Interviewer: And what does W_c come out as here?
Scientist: -0.025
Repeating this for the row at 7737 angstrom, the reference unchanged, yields 0.034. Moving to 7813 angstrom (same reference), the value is 0.000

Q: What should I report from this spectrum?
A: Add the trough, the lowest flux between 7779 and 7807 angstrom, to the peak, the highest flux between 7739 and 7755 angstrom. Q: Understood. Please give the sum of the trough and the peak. 24.5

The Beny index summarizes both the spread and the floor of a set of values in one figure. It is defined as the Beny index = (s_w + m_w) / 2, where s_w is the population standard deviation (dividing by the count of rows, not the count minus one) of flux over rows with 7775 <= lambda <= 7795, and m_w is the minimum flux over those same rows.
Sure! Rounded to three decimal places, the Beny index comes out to 6.333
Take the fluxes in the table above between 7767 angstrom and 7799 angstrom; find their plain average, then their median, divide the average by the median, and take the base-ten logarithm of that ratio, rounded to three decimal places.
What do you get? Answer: 0.000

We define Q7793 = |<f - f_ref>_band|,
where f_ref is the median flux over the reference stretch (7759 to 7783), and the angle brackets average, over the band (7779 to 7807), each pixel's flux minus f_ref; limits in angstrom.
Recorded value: 0.17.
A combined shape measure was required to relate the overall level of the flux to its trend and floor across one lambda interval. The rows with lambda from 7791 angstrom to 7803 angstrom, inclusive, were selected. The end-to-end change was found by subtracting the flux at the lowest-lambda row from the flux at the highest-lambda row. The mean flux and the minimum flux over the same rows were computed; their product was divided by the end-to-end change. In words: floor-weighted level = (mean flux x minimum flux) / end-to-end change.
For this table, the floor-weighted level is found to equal 1488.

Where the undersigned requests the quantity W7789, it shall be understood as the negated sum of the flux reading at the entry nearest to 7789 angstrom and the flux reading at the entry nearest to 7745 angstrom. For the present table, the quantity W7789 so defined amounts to -25.2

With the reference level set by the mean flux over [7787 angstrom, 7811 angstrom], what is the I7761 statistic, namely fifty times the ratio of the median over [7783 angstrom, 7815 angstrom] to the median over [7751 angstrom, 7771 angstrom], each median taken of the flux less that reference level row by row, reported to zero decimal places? 14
